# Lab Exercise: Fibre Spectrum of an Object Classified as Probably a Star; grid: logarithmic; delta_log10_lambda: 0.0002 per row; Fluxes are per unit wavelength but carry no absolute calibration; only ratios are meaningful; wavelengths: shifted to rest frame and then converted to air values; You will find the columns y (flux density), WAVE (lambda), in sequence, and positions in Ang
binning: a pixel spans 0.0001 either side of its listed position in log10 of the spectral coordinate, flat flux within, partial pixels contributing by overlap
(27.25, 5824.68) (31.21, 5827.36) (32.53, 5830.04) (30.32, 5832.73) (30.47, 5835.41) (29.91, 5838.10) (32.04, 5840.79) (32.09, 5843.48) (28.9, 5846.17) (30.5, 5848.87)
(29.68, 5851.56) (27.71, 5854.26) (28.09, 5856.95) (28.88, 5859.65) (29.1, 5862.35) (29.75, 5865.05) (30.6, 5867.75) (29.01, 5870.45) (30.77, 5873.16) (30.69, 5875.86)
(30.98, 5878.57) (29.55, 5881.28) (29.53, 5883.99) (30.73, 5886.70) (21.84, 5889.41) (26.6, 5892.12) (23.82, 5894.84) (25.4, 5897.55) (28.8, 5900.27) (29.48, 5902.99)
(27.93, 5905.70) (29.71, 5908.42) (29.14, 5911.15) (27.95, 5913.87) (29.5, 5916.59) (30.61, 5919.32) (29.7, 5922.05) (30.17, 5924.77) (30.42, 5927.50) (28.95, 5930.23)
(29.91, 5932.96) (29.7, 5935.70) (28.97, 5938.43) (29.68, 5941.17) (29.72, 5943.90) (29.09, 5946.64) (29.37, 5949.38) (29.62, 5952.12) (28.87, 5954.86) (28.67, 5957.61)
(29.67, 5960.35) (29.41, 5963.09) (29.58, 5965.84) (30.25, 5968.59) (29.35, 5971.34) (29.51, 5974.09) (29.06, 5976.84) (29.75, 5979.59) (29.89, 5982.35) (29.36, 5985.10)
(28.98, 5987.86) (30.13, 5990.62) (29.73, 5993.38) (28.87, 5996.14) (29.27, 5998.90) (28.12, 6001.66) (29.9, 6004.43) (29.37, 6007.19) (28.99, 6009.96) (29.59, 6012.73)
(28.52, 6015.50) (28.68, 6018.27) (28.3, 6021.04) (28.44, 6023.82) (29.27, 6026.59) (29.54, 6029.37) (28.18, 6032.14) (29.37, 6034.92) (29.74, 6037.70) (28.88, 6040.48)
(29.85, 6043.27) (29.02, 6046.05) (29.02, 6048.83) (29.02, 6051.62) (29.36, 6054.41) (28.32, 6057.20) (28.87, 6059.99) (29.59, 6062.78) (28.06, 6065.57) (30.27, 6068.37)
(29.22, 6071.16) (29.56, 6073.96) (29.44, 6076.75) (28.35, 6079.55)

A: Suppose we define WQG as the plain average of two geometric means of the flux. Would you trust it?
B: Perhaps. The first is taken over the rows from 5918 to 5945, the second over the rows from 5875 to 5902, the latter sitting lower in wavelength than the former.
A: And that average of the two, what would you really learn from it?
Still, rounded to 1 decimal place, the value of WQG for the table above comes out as 28.7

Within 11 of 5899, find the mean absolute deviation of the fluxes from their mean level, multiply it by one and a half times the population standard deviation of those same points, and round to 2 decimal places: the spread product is 9.08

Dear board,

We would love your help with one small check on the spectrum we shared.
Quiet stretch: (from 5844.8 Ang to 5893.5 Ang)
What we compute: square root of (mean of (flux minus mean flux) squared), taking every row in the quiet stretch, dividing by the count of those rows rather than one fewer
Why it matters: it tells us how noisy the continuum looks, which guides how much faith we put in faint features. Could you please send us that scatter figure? 2.1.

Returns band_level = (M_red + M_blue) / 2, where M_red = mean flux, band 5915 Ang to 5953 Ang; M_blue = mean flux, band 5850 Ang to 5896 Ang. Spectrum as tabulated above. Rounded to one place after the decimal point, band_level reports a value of 29.2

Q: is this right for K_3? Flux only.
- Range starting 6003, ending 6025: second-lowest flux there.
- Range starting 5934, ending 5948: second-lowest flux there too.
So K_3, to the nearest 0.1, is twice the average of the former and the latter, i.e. 57.5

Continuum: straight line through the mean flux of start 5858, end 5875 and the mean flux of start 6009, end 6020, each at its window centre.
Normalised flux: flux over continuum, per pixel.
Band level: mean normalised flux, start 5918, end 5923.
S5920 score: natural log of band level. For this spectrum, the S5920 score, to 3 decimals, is 0.025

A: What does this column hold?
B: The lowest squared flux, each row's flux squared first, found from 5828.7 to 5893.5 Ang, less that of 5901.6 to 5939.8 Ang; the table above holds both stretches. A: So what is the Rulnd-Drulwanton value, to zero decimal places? -303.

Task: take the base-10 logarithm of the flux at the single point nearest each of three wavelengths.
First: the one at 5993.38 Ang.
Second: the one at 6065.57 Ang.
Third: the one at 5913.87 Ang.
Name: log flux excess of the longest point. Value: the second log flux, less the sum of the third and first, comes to -1.47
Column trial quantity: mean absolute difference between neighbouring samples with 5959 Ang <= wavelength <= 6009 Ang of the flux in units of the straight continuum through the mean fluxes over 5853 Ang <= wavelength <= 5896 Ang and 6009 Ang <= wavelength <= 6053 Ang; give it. 0.022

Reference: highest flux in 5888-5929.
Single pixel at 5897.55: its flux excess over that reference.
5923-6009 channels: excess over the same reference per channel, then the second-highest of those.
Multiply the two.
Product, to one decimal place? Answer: 1.9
